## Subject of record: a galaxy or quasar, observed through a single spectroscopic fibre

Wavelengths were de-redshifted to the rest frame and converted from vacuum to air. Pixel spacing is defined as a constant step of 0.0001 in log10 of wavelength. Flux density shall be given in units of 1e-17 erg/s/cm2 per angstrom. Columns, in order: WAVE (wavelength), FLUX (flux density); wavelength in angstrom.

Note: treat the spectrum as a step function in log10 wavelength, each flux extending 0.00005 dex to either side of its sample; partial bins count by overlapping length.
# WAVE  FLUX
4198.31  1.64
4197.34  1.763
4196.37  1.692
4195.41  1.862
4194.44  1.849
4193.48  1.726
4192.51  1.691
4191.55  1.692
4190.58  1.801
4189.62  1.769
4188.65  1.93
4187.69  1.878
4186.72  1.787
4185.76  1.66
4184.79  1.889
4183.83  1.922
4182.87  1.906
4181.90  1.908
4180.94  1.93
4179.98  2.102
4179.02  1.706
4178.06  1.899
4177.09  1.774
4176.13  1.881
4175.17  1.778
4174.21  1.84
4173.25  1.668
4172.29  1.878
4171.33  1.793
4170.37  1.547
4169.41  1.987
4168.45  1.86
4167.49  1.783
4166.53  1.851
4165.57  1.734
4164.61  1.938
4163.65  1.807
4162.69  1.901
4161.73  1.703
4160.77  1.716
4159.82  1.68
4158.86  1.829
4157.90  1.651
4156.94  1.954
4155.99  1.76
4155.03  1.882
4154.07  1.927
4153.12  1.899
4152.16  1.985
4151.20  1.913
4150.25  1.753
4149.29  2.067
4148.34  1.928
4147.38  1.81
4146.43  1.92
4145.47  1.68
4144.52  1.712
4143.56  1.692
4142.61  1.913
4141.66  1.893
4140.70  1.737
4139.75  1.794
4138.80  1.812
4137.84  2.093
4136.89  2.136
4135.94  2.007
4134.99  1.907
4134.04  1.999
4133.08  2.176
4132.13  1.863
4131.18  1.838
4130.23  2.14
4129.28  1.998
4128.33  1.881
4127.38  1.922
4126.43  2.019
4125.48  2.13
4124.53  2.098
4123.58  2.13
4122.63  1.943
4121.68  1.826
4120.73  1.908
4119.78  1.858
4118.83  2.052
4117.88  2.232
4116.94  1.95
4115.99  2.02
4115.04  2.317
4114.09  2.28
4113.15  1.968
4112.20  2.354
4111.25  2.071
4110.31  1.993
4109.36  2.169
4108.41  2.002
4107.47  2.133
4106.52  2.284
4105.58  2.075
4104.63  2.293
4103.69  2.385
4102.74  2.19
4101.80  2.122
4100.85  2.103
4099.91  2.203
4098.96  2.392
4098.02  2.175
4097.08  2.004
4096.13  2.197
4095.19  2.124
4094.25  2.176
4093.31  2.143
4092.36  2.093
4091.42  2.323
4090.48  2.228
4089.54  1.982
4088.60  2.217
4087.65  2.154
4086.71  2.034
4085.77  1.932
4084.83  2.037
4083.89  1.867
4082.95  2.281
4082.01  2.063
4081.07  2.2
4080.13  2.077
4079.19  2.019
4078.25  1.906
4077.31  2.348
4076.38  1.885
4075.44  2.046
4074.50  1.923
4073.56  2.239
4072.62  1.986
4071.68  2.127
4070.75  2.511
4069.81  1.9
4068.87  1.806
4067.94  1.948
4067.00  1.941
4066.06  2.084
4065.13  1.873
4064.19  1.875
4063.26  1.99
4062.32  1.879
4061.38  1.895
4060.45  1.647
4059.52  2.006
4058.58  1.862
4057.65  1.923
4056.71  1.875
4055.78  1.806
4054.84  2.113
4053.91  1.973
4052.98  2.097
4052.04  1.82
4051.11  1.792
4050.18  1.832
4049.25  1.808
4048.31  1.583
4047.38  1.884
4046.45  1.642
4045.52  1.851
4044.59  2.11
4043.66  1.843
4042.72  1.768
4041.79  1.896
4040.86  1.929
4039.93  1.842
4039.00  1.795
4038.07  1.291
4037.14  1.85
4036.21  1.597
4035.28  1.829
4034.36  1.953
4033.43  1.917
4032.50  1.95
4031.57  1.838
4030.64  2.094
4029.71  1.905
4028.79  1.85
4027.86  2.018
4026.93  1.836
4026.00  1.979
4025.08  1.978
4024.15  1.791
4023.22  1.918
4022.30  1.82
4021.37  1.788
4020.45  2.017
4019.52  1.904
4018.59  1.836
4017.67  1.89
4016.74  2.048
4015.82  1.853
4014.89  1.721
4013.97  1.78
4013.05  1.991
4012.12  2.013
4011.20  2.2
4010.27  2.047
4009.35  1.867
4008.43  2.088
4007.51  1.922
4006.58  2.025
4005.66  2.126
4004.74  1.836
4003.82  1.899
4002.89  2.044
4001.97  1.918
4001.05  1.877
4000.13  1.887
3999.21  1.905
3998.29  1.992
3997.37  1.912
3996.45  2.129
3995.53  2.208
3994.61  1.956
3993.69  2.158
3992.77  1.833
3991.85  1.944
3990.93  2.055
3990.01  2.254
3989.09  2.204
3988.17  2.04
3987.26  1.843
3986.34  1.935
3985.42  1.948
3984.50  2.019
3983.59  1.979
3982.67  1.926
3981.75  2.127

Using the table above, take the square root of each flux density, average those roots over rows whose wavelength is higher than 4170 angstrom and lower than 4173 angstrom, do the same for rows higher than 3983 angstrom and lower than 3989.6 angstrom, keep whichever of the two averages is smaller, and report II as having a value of 1.32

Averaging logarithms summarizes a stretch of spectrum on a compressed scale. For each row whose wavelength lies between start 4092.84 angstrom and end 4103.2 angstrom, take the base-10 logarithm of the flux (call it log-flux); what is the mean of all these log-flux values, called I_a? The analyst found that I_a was 0.34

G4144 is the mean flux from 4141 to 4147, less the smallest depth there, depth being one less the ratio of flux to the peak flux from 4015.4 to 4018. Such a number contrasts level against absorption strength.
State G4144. 1.74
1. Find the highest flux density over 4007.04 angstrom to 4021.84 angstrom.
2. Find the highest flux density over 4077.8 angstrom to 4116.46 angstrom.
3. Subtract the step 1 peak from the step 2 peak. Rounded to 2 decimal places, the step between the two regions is 0.19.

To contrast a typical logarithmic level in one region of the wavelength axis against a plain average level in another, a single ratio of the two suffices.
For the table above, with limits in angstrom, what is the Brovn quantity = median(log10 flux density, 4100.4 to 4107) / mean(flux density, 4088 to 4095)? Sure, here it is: 0.157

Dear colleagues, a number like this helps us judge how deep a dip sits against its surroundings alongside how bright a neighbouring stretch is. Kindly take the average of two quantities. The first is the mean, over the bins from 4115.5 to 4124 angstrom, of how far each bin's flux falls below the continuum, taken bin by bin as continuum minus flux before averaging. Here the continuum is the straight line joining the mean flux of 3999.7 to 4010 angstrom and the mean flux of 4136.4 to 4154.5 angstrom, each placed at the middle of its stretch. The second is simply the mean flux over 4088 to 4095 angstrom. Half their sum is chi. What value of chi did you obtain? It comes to 1.03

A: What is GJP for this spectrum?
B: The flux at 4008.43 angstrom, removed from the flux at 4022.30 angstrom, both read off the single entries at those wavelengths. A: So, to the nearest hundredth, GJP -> -0.27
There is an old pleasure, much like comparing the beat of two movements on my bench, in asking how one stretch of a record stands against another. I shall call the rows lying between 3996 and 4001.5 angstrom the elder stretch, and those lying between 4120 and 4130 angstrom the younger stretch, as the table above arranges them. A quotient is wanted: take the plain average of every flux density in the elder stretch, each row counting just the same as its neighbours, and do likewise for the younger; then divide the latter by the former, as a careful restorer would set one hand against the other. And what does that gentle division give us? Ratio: 1.02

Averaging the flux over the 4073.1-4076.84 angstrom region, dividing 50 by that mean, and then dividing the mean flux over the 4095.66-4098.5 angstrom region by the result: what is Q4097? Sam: 0.0860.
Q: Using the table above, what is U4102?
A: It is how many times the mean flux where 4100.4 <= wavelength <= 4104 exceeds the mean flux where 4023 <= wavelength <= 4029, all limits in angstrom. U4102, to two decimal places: 1.15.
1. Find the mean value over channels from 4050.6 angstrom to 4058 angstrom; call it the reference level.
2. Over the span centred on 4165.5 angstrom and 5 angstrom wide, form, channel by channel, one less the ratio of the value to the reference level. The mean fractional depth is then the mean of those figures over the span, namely 0.05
